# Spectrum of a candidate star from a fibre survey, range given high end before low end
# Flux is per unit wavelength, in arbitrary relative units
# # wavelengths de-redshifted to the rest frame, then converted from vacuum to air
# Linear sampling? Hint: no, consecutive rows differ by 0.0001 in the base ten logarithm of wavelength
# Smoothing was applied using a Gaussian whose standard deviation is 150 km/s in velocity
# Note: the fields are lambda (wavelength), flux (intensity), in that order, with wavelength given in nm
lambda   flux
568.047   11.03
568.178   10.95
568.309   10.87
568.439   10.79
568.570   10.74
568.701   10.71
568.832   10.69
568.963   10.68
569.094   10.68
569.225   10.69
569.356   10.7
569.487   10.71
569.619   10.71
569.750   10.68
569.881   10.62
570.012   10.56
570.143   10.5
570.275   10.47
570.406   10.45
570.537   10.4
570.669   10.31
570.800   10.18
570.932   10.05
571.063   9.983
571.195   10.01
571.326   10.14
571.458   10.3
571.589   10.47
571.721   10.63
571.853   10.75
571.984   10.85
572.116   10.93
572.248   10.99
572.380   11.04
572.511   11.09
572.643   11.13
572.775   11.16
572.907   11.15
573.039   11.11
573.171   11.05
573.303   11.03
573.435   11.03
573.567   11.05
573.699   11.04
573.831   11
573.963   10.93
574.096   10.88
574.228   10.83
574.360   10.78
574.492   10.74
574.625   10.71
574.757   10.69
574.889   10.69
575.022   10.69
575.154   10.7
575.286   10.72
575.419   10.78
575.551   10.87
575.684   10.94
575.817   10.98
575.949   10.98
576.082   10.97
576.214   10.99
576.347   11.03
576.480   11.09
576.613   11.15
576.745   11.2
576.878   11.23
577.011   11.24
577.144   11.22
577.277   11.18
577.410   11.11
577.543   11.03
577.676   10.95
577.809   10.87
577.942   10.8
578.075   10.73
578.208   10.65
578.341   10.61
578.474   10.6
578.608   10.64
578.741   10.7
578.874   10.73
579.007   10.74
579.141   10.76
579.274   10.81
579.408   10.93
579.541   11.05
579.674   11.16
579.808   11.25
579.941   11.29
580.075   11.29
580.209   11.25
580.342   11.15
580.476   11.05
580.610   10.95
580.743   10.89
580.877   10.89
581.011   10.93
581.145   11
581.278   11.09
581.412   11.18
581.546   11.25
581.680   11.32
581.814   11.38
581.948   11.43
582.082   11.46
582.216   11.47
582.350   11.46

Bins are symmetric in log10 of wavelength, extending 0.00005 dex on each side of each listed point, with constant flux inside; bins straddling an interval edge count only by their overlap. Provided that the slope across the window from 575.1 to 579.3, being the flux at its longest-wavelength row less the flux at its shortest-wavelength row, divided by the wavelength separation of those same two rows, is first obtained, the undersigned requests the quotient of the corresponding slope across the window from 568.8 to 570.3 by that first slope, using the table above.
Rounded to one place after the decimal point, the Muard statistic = -5.7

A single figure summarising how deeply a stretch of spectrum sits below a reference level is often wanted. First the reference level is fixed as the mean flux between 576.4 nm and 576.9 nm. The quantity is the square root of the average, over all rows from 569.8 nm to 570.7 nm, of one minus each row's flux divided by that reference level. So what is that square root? 0.25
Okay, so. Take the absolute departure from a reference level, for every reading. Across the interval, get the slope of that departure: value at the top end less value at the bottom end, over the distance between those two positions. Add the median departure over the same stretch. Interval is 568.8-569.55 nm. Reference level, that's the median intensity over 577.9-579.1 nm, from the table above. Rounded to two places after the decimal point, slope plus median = 0.01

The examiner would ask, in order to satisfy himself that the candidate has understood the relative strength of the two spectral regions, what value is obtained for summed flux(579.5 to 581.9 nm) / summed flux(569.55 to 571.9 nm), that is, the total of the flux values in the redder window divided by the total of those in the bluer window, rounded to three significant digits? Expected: 1.07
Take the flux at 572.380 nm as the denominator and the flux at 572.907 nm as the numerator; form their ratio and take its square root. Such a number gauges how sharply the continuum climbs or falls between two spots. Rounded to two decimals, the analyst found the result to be 1.00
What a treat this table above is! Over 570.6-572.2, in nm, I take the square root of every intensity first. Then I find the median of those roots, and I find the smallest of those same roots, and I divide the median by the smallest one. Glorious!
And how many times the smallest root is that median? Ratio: 1.02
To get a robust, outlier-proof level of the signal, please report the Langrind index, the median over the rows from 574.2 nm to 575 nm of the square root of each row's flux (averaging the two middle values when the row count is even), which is 3.27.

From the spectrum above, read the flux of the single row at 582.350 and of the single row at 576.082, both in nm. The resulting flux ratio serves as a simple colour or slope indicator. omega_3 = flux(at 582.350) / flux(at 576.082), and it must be 1.04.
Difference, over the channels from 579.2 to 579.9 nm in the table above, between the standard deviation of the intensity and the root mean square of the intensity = -10.9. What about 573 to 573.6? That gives -11.0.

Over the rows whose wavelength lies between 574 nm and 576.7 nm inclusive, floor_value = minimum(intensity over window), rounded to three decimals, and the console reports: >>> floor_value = 10.690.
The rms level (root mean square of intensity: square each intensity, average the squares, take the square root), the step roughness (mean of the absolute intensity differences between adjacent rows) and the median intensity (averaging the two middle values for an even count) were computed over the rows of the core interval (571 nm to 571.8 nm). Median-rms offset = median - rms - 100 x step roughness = -13.0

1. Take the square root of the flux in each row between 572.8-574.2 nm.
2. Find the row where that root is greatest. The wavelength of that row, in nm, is 572.907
